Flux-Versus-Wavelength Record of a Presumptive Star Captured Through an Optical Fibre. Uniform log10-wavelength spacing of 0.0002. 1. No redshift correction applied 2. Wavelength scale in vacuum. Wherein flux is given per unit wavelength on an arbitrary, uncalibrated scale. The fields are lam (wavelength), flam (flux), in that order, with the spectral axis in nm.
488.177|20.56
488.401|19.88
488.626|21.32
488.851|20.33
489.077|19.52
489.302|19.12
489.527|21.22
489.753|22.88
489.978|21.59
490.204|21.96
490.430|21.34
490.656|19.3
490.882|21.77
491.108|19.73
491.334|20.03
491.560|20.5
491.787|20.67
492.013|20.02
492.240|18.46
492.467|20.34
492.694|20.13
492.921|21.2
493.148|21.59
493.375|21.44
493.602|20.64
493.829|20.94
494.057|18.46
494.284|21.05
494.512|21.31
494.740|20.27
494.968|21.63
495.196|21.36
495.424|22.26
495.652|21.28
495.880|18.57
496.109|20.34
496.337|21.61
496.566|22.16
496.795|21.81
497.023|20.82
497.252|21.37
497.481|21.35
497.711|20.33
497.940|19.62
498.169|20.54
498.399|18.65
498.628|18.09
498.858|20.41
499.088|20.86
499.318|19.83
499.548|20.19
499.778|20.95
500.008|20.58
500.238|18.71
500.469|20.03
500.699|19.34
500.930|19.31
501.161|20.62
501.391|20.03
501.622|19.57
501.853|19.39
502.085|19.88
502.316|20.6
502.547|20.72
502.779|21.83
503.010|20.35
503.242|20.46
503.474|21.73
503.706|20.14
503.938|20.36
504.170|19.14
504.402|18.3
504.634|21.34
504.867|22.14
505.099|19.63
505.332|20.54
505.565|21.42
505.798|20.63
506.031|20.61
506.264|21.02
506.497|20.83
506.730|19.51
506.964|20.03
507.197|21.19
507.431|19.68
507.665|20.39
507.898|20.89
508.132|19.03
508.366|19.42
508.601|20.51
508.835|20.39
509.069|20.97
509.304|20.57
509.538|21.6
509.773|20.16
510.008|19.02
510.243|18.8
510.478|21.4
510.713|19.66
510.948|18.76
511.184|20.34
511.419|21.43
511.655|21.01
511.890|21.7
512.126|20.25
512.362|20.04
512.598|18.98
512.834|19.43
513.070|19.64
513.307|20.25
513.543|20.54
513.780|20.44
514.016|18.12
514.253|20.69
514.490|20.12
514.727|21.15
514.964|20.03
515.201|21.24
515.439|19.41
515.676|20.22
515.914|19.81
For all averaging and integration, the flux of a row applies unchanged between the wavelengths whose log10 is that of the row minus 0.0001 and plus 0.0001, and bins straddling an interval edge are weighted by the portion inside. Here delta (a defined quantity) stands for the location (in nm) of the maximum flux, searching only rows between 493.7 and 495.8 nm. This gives 495.424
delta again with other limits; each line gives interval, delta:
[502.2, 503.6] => 502.779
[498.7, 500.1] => 499.778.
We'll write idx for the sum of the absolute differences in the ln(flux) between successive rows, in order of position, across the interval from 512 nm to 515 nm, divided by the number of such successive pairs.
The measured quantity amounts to 0.045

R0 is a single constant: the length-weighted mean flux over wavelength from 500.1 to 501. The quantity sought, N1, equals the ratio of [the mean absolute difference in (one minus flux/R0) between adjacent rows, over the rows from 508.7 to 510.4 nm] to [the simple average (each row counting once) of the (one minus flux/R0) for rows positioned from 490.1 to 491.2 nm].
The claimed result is -0.56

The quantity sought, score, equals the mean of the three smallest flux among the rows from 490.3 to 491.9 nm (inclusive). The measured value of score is 19.7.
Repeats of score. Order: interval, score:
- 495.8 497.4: 19.9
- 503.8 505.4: 19.0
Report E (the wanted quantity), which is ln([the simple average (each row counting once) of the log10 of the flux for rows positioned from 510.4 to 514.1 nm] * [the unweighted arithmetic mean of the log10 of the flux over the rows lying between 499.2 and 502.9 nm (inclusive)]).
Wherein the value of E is 0.529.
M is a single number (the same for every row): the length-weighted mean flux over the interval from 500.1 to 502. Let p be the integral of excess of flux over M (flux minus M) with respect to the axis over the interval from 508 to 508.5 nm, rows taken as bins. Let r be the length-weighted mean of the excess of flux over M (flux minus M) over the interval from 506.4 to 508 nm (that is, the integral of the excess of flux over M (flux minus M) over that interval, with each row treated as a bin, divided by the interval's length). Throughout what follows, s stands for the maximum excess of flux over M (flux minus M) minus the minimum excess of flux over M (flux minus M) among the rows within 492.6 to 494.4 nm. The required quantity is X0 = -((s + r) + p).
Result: -3.68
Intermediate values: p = -0.2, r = 0.71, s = 3.1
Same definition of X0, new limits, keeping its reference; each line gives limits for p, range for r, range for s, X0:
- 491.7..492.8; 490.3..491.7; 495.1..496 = -4.81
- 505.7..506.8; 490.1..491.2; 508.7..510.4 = -5.01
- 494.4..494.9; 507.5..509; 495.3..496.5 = -4.79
